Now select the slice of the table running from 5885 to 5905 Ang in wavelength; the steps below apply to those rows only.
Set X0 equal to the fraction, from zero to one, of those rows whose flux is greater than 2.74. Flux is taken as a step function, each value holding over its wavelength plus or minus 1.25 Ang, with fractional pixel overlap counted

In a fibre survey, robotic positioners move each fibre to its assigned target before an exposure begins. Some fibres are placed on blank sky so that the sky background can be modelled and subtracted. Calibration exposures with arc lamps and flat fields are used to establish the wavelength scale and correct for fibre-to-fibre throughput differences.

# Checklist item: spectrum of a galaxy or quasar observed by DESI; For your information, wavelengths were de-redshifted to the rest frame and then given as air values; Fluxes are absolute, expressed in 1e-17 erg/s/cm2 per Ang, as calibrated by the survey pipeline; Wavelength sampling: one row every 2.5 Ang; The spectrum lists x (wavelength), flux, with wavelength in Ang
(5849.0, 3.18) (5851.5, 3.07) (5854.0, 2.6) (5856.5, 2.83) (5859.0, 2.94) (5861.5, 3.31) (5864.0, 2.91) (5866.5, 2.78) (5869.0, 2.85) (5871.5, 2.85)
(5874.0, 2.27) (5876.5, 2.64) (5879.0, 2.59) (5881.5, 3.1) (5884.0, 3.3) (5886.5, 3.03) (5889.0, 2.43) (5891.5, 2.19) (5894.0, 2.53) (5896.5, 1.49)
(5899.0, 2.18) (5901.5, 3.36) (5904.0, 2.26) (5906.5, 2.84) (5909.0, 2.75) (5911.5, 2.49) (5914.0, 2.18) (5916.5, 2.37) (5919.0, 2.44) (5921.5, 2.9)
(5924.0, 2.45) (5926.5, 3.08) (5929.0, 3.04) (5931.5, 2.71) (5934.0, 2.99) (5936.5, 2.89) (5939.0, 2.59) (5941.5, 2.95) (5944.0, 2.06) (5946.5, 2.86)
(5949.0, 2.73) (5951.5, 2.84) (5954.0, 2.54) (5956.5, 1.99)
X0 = 0.25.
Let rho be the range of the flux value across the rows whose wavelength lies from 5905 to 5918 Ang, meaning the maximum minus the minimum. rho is 0.66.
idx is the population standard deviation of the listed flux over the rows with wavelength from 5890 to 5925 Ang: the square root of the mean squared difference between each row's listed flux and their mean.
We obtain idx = 0.419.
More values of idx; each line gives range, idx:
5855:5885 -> 0.280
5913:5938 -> 0.305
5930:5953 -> 0.267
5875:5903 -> 0.532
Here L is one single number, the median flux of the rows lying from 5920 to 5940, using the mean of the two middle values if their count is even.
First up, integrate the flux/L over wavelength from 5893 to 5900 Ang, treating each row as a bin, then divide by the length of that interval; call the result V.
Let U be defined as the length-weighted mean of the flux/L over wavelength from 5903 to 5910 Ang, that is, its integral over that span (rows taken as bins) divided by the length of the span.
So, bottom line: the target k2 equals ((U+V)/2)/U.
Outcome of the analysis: 0.89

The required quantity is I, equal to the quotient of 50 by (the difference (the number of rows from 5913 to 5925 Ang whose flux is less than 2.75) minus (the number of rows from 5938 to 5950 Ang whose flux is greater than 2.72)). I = 50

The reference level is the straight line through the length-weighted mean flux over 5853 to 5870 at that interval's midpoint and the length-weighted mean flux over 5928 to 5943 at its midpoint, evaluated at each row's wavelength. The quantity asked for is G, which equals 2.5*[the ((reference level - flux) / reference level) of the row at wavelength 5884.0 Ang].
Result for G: -0.37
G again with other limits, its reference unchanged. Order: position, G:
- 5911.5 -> 0.32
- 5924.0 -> 0.35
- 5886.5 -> -0.13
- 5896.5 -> 1.20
